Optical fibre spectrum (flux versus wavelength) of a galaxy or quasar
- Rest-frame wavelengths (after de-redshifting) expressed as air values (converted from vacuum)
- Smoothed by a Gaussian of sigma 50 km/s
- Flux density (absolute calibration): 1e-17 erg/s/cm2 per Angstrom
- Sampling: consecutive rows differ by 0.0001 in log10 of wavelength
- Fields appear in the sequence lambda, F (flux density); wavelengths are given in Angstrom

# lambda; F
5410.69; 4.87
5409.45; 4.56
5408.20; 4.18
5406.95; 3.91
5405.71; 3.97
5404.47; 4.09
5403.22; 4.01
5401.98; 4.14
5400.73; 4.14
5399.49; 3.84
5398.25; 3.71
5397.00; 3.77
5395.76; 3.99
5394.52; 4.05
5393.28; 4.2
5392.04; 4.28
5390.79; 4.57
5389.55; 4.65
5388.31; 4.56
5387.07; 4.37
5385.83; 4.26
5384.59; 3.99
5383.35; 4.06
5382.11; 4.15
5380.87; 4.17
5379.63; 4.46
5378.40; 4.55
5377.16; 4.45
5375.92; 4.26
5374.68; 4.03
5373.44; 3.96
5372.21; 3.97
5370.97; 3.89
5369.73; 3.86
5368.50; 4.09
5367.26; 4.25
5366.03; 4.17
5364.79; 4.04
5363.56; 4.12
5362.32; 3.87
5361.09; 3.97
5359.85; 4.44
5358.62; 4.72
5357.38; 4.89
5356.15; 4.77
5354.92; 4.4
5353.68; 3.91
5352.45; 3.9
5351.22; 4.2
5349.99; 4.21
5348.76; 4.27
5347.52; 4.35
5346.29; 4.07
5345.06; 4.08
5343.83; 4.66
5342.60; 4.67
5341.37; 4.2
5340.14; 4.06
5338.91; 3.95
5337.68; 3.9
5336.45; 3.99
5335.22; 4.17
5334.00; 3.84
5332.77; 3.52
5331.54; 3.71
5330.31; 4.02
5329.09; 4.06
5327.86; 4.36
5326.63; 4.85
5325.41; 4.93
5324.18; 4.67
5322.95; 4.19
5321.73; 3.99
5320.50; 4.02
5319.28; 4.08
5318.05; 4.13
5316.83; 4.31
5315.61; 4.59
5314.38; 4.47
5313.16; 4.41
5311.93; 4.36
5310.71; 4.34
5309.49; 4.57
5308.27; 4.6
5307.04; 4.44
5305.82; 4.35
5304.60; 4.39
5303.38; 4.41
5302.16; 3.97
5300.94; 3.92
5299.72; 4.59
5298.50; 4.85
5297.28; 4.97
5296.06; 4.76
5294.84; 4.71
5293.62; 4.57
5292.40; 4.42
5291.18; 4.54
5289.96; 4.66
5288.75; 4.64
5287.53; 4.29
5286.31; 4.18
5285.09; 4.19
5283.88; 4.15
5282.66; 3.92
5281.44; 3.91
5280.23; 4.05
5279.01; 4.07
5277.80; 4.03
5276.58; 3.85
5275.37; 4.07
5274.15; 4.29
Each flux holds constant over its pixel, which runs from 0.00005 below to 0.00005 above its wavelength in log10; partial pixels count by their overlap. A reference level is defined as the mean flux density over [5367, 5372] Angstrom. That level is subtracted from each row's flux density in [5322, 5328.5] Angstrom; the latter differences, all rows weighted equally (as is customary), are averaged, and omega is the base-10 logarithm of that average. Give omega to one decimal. -0.2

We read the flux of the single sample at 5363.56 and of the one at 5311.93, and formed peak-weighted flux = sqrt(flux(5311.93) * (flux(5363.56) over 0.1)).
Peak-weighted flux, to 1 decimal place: 13.4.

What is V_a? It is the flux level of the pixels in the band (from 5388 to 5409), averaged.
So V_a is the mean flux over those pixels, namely 4.12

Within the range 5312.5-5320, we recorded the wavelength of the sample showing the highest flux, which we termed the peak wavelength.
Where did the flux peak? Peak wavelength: 5315.61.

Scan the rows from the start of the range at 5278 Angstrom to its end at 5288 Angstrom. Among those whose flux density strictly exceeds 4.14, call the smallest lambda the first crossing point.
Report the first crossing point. 5283.88 Angstrom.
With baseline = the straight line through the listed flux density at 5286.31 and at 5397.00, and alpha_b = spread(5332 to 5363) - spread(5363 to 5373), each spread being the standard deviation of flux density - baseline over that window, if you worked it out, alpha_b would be 0.23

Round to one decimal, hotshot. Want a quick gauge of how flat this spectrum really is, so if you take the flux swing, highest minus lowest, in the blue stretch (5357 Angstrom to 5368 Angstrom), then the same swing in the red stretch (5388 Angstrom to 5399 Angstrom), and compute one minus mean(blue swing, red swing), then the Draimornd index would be 0.0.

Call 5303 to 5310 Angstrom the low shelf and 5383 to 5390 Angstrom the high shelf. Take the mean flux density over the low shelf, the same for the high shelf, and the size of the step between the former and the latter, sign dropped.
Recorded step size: 0.14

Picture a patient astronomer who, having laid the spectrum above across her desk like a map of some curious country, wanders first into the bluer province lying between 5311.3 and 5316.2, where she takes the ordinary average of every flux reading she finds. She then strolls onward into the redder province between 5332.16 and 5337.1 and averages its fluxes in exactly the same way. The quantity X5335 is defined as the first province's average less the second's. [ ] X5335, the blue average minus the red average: 0.6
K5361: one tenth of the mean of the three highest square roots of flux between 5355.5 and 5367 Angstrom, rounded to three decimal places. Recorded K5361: 0.219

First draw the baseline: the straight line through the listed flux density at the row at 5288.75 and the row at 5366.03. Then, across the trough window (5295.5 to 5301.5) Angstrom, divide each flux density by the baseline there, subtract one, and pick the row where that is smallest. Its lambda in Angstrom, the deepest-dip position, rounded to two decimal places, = 5300.94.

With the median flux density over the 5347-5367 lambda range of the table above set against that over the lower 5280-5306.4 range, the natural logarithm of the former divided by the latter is -0.045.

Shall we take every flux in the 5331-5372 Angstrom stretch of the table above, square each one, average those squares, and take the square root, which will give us 4.17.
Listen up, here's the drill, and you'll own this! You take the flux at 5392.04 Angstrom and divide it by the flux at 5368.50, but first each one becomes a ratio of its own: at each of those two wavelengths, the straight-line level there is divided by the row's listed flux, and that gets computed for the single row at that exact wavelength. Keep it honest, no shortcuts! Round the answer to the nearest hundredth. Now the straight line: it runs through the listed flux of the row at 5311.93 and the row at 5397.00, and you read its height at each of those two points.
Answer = 0.92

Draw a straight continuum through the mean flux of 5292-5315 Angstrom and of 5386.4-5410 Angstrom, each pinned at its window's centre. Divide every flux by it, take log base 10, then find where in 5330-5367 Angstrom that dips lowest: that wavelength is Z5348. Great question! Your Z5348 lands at 5332.77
